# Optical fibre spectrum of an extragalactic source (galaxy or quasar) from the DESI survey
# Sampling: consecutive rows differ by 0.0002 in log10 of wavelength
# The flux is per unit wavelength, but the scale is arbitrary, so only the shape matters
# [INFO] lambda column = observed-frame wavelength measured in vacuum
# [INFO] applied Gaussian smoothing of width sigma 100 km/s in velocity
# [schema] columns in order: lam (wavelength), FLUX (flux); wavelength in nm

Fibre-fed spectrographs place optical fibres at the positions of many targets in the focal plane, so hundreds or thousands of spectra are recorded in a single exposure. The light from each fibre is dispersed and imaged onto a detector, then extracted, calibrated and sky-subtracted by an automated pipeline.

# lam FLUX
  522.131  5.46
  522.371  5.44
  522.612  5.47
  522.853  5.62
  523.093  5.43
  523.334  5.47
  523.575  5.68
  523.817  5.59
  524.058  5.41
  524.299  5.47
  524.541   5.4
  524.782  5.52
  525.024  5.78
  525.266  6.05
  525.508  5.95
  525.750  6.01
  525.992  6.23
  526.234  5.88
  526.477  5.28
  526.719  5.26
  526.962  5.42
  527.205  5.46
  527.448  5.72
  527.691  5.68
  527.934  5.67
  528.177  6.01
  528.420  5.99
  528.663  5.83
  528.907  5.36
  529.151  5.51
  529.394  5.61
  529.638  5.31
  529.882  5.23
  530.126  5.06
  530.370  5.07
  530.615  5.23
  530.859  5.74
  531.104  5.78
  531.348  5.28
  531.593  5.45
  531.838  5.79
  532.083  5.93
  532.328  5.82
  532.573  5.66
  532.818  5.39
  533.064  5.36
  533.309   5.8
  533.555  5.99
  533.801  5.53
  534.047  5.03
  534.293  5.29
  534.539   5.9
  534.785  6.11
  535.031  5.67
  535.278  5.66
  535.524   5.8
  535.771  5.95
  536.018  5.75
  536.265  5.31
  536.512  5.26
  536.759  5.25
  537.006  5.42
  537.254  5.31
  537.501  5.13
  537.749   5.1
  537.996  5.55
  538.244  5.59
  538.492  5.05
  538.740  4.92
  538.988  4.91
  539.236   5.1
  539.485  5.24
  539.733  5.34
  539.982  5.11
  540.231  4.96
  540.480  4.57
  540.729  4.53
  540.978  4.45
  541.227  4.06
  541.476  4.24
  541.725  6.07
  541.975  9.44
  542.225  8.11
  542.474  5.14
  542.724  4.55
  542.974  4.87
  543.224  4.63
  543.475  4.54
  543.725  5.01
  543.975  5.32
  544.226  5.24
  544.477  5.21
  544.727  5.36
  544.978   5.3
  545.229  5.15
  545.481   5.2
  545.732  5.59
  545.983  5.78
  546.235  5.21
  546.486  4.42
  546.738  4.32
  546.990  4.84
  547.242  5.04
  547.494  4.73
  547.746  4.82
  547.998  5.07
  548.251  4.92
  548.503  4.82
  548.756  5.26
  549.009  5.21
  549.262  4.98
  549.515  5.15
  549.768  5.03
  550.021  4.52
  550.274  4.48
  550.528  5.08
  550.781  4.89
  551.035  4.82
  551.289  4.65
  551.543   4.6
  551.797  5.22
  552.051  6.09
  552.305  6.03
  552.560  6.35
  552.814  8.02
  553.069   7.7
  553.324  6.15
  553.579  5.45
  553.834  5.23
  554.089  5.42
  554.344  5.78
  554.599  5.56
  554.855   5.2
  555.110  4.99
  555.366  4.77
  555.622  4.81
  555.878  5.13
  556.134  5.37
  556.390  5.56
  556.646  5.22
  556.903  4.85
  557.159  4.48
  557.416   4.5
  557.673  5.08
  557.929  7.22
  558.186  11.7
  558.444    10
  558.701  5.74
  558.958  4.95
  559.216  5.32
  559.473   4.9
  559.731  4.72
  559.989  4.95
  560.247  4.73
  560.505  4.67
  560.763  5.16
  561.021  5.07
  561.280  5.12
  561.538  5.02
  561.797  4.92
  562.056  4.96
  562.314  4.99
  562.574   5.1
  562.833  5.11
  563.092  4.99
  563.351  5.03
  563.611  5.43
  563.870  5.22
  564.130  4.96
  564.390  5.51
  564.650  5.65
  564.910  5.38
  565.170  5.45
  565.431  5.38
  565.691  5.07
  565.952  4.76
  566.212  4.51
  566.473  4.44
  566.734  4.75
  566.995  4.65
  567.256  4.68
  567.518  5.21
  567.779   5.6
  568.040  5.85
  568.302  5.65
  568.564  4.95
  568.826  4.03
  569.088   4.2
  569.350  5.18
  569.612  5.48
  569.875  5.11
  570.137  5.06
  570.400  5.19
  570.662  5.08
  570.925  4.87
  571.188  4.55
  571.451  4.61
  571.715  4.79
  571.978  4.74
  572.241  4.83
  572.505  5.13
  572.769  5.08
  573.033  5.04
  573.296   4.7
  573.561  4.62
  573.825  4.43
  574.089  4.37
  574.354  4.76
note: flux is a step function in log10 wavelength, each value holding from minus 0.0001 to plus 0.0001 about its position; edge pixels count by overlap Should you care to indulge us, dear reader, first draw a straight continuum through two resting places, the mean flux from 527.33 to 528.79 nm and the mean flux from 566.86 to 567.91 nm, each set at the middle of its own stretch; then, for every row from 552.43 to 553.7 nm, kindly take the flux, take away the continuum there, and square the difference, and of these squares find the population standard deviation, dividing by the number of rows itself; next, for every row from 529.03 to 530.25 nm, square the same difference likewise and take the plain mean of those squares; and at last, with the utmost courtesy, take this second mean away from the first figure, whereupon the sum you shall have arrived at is 2.7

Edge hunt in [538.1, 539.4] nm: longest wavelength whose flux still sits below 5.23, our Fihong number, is 539.236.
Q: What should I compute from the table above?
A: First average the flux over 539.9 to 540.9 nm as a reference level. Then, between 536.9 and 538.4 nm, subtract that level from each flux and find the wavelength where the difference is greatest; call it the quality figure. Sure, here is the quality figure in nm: 538.244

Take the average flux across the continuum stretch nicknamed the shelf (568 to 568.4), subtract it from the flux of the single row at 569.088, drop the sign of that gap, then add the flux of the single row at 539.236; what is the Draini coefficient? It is 6.6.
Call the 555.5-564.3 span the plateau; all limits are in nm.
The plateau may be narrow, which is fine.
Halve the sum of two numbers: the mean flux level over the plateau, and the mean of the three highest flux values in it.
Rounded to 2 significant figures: 7.5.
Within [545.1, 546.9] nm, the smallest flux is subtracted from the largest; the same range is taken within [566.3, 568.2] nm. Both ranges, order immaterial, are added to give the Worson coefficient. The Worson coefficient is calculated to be 2.9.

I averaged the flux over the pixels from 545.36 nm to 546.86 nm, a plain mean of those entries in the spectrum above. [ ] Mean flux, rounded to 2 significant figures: 5.1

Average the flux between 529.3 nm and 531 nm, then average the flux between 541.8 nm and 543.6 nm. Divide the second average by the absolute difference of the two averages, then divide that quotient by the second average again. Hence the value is 1.7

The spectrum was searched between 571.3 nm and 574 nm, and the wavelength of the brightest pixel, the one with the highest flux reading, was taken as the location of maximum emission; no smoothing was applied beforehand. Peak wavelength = 572.505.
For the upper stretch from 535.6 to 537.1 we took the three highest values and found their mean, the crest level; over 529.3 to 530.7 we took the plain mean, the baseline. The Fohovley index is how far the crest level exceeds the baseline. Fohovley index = 0.46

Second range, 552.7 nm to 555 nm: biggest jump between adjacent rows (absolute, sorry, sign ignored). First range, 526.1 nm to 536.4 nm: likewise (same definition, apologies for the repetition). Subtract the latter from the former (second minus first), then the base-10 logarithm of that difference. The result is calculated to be -0.03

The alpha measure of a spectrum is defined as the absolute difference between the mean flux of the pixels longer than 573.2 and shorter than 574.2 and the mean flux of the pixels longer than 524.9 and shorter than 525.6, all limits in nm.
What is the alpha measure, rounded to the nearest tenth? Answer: 1.4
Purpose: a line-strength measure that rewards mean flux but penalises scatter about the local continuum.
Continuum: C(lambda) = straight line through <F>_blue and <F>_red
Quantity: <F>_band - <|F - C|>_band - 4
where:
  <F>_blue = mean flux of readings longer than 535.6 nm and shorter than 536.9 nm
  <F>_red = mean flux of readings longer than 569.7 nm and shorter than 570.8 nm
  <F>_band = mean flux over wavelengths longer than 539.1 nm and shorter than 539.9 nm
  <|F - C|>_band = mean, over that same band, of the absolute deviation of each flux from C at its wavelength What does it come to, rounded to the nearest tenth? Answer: 1.0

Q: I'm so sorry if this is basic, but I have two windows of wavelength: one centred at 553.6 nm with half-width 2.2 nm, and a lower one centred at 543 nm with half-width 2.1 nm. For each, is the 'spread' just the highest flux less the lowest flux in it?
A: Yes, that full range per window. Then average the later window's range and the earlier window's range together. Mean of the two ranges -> 4.4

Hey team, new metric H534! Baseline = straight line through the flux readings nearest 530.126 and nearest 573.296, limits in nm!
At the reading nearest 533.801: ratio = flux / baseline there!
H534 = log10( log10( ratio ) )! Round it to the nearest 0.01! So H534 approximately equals -1.38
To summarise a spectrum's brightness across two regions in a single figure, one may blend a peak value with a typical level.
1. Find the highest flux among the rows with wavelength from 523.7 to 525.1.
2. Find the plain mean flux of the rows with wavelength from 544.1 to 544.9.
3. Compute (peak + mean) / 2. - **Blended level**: 5.5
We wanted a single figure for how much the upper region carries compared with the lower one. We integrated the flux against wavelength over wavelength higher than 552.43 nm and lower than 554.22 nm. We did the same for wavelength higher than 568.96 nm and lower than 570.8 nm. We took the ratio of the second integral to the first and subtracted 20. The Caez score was -19.18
